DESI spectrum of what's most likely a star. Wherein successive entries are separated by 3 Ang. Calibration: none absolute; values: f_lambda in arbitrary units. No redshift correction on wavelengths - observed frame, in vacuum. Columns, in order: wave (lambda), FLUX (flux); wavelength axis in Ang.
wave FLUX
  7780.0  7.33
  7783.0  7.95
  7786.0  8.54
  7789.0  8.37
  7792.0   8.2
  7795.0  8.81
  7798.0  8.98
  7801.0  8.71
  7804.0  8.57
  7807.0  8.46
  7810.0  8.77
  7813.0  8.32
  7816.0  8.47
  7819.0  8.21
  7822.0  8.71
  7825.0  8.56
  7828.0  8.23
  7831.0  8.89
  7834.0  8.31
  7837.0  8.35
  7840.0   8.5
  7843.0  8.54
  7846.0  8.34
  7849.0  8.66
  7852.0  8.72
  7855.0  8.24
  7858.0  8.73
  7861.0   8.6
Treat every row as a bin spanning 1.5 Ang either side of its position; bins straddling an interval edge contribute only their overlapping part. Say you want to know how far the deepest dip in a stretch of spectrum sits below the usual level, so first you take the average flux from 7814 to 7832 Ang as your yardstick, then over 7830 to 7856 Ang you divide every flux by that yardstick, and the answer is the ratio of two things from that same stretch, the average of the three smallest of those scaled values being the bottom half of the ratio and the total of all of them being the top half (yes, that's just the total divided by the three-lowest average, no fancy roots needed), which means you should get 9.2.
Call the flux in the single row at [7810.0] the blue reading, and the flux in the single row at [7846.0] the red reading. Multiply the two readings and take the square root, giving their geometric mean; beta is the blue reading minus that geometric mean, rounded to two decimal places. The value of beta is 0.22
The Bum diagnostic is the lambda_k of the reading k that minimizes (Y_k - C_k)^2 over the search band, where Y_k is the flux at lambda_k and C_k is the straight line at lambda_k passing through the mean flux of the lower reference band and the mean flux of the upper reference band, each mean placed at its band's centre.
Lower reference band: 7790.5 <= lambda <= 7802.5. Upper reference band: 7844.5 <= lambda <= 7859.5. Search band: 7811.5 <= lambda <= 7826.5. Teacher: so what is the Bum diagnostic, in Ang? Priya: 7825.0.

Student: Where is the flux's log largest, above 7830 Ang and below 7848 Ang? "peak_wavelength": 7831.0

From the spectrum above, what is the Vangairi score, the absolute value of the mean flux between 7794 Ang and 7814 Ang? 8.66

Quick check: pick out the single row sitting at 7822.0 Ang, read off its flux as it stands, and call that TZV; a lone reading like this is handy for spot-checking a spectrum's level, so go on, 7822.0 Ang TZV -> 8.71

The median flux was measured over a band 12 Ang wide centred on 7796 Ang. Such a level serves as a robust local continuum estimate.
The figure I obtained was 8.76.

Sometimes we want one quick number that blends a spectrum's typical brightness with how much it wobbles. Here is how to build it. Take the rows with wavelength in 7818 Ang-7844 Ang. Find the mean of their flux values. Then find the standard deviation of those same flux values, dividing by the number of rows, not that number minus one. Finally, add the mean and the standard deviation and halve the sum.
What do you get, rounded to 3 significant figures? 4.35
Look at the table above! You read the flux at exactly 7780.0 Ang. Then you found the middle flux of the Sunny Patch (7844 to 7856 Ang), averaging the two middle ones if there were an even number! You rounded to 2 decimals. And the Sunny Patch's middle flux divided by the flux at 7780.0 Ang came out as 1.16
